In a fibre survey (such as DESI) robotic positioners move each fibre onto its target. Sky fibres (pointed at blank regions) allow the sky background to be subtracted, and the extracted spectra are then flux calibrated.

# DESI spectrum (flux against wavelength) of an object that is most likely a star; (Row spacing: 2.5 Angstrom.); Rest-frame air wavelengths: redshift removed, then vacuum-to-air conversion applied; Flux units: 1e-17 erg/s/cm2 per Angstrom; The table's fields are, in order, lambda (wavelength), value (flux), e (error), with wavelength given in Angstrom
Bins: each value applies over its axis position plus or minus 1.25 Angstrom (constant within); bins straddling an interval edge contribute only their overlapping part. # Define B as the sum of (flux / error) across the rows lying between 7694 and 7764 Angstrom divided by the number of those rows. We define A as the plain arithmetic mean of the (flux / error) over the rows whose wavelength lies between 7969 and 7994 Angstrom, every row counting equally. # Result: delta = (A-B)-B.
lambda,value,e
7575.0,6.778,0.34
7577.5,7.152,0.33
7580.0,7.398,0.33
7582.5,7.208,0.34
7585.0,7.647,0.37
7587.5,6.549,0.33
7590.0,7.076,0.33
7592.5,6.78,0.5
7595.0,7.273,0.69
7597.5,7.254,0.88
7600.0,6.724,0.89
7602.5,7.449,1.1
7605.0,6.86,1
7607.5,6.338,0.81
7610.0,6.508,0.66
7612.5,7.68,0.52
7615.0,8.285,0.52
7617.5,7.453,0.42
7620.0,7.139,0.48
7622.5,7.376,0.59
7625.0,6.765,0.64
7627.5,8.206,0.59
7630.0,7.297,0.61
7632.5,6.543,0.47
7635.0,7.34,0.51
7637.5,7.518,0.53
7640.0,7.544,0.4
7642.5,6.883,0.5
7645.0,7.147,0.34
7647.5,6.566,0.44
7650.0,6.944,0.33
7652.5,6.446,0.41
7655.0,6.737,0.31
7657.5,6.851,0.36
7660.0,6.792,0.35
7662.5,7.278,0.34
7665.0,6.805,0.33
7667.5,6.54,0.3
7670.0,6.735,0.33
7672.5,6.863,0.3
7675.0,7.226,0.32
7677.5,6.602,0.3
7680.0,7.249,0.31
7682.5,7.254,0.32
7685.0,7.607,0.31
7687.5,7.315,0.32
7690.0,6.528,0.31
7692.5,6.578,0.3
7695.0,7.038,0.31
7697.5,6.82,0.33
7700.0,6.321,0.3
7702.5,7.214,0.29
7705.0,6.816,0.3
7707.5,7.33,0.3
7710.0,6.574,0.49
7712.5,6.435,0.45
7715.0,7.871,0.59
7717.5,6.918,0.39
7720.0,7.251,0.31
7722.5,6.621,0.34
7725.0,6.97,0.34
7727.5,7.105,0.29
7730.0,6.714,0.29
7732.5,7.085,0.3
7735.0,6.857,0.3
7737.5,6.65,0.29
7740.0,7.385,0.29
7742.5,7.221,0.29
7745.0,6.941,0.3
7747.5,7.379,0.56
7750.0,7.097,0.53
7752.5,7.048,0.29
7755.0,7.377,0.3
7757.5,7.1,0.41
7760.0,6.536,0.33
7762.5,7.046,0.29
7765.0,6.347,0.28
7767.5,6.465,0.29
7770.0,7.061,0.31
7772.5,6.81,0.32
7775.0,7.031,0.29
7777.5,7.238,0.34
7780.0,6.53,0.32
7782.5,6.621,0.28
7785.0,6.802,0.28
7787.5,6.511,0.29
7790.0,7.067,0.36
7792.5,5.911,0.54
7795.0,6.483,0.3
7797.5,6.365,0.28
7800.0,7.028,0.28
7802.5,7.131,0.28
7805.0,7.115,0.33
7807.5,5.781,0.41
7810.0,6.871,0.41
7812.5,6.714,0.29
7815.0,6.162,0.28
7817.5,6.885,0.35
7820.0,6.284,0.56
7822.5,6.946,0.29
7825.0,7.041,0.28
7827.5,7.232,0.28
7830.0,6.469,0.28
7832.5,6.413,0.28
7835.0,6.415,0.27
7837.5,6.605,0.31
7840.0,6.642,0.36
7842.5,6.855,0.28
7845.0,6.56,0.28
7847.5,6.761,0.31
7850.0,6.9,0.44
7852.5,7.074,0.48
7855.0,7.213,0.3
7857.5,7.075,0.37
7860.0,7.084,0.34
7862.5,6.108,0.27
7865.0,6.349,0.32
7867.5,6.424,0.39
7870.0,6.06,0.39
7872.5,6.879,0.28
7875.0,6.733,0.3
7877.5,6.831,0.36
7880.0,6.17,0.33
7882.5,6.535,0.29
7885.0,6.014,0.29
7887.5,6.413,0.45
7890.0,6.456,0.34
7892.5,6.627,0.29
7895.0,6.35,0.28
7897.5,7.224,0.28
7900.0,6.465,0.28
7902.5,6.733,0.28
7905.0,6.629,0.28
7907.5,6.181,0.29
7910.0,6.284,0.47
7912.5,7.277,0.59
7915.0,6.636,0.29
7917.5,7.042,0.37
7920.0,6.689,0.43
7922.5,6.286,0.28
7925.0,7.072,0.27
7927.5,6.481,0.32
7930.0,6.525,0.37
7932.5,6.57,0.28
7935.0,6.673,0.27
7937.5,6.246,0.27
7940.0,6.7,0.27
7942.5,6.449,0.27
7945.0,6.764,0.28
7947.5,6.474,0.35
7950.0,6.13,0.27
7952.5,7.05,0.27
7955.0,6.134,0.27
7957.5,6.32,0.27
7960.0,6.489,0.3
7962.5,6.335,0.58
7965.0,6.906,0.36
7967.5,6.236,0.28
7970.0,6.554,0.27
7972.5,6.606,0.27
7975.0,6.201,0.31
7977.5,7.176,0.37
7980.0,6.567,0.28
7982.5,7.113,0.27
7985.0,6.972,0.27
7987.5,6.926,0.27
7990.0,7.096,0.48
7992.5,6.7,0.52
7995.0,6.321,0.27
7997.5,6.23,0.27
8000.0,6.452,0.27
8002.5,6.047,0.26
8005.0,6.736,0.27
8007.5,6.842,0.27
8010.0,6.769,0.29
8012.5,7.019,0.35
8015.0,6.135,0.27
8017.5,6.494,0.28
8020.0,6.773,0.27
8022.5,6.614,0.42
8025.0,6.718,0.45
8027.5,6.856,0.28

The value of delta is -20.2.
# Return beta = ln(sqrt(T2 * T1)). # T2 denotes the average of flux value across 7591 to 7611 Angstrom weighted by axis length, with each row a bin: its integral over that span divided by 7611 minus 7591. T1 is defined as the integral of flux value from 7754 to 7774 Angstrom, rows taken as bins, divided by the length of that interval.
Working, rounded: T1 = 6.84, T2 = 6.91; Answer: 1.93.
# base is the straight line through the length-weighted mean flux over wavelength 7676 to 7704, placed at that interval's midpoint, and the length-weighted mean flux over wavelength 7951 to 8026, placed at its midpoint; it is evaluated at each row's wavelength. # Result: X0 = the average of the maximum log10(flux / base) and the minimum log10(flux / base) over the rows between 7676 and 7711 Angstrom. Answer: -0.001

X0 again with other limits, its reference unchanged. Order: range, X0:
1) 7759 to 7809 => -0.024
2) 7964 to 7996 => 0.003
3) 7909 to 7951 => 0.000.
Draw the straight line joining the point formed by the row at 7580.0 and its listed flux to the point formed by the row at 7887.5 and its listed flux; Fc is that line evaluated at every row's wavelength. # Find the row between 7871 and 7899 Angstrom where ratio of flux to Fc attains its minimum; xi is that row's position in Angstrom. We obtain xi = 7885.0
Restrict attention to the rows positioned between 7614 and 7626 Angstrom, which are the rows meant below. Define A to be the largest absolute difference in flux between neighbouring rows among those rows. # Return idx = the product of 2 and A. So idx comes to 1.66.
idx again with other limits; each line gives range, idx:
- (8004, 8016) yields 1.77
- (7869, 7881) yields 1.64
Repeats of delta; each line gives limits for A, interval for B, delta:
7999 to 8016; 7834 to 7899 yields -17.8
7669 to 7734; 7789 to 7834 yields -20.3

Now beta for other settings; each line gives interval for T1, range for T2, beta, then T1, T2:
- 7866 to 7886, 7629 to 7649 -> 1.91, 6.46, 7.10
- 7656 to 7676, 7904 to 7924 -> 1.91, 6.88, 6.63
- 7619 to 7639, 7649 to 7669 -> 1.95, 7.28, 6.80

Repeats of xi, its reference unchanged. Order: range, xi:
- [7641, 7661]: 7652.5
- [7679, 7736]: 7700.0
